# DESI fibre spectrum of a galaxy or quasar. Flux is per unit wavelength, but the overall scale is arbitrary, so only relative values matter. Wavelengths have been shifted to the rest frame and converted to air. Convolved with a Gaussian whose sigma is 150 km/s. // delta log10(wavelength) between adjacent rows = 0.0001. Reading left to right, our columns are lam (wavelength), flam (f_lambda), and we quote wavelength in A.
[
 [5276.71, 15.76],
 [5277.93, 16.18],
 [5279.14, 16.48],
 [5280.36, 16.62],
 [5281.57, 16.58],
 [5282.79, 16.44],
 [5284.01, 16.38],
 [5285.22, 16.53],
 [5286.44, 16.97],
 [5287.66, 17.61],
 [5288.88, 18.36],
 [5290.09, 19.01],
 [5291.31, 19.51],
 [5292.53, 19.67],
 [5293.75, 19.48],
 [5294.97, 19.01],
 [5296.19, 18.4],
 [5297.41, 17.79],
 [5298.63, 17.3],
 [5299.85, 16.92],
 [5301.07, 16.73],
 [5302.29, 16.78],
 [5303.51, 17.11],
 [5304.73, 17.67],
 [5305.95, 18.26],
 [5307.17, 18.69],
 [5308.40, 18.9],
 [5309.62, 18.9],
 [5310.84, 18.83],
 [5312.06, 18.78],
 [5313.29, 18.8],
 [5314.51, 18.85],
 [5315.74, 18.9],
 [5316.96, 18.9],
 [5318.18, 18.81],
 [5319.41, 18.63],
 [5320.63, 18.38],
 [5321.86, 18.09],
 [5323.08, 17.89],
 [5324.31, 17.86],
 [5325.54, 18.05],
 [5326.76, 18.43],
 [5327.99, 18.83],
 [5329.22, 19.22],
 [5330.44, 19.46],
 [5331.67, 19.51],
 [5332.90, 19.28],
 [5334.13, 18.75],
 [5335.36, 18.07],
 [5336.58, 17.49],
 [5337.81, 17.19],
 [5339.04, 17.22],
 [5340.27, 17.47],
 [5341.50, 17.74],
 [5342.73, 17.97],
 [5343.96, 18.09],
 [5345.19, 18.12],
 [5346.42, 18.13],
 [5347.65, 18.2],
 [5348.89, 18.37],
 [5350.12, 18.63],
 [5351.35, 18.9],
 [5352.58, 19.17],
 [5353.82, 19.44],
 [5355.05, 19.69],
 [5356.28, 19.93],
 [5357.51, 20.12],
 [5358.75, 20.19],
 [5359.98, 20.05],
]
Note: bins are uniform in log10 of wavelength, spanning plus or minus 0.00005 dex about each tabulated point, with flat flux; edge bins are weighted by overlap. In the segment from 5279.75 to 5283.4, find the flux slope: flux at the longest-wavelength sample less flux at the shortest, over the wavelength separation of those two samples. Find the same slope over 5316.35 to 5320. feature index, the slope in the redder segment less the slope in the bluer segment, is 0.0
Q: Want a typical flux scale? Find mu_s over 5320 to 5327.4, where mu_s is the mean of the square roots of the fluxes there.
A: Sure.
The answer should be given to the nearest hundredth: 4.26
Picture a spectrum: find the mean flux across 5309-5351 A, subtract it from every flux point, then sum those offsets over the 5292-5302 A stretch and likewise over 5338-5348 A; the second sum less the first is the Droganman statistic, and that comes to -2.4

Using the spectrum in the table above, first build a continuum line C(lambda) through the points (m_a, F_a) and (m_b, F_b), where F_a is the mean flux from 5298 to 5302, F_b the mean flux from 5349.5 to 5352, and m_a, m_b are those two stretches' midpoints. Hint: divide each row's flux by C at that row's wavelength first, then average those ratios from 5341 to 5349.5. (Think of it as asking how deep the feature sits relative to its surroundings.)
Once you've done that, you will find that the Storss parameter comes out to 0.97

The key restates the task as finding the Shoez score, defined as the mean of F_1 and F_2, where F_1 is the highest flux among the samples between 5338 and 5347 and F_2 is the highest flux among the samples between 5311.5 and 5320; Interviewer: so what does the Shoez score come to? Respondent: 18.5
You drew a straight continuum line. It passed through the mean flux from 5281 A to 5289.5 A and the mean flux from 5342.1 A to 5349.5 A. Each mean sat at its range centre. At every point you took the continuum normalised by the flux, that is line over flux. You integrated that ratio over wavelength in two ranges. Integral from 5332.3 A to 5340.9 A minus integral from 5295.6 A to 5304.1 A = 0.1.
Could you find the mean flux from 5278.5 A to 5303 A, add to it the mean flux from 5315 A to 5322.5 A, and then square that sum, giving 1314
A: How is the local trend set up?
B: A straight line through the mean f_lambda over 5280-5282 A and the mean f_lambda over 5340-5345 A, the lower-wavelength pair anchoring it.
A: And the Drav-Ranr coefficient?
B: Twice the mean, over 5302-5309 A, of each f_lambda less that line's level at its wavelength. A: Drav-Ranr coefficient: 1.6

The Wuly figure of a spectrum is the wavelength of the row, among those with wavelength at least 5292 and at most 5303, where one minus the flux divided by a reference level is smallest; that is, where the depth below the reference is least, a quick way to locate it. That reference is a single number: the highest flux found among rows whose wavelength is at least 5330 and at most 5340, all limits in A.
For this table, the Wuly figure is 5292.53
